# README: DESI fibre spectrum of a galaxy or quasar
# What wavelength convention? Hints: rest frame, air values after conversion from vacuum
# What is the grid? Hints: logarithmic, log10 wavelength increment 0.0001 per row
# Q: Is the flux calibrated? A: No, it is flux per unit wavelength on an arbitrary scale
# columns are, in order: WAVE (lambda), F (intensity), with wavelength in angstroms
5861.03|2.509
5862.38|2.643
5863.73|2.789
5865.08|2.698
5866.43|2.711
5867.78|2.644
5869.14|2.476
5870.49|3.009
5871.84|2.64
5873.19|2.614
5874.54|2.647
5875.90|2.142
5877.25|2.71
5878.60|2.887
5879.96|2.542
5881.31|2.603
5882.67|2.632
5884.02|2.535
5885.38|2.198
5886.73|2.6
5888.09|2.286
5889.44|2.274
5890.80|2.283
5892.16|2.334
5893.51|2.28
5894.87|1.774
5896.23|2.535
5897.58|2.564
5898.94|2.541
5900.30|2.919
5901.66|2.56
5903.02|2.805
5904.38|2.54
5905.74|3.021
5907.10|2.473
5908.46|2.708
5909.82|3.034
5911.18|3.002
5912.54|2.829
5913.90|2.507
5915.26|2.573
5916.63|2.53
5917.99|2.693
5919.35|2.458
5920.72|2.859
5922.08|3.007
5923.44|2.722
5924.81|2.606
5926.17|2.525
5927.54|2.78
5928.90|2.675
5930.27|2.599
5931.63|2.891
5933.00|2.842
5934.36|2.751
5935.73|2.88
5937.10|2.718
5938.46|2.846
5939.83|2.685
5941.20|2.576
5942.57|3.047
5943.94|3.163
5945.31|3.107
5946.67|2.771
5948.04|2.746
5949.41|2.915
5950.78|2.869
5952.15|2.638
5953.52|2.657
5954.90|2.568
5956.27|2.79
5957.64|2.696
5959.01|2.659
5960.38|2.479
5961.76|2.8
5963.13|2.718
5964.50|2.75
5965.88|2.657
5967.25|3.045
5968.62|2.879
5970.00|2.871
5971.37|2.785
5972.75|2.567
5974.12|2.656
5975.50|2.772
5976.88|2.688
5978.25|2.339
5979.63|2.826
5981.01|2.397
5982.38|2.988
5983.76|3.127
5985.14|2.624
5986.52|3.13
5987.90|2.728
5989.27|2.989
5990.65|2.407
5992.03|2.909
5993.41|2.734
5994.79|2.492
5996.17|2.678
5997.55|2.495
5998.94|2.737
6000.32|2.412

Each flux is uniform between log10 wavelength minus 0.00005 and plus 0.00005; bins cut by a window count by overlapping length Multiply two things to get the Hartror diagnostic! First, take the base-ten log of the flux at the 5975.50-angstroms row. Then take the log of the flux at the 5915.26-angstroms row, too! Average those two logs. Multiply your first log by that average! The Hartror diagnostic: 0.189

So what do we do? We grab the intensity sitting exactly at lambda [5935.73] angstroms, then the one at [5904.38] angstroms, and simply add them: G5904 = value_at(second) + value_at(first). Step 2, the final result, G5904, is 5.42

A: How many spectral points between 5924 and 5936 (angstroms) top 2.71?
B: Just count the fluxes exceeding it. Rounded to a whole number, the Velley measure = 5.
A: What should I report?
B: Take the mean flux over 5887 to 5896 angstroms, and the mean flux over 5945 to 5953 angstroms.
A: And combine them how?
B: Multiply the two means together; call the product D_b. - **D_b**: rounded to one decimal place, 6.3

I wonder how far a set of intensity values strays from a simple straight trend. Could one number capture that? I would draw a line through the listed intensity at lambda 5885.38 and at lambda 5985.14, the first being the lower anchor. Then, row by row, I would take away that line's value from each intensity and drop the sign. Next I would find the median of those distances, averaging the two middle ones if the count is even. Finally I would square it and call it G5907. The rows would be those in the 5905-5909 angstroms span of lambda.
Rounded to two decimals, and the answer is 0.17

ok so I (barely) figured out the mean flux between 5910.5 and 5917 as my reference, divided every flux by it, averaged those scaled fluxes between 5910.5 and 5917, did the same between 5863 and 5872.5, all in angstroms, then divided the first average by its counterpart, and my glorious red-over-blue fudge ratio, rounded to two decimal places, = 0.99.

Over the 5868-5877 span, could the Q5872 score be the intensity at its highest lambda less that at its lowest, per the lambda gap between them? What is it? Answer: -0.049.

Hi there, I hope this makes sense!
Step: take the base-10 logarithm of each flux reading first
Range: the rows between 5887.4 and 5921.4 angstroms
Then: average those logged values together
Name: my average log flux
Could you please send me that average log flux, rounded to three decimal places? 0.408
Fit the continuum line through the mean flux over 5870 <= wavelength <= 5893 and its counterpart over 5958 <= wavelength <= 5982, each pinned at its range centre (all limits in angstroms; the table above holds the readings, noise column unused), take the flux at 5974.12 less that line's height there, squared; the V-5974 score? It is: 0.003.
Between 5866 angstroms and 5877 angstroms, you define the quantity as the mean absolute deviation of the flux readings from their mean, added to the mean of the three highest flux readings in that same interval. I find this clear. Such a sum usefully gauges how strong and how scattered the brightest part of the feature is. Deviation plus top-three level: 2.94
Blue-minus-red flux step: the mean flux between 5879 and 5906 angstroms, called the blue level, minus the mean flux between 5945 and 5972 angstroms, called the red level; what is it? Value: -0.28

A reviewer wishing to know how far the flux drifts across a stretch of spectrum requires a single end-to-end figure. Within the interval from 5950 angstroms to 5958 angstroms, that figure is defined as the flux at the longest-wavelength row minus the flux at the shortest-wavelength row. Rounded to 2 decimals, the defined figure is -0.17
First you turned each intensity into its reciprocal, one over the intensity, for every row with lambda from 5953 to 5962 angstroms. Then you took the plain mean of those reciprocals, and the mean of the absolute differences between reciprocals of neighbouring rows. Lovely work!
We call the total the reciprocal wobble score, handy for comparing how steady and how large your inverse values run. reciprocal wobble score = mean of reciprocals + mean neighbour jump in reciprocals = 0.40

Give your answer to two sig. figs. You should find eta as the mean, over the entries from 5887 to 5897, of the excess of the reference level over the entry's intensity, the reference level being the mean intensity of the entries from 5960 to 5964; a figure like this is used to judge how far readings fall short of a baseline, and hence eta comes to 0.41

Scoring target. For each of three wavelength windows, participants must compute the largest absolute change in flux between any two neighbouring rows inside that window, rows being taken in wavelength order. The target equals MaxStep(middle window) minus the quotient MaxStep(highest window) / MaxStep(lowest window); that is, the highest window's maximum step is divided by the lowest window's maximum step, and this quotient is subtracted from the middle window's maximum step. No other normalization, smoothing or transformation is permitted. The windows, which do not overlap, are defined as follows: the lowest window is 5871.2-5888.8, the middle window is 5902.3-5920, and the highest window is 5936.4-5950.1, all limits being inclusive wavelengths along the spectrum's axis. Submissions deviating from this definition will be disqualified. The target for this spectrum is -0.28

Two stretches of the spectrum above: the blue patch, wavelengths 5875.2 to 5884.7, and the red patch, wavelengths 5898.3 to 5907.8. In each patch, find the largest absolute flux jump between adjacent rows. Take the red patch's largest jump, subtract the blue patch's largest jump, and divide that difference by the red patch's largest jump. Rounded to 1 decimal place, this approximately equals 0.0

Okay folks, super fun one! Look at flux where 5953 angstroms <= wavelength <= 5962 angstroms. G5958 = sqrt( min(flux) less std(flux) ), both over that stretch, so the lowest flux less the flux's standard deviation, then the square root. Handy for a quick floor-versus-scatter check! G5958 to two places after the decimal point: 1.54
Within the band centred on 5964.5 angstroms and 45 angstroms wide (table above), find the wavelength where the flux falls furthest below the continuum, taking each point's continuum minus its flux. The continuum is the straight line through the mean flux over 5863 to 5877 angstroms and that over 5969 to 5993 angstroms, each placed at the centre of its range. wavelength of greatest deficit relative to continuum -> 5978.25 angstroms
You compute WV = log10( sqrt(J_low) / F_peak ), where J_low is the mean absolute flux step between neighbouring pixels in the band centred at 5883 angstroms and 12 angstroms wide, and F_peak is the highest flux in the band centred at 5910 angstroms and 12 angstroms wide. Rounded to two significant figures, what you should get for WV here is -0.81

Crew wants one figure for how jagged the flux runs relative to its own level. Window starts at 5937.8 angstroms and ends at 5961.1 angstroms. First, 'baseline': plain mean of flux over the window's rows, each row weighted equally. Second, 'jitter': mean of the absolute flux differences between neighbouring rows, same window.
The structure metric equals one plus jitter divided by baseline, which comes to 1.05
